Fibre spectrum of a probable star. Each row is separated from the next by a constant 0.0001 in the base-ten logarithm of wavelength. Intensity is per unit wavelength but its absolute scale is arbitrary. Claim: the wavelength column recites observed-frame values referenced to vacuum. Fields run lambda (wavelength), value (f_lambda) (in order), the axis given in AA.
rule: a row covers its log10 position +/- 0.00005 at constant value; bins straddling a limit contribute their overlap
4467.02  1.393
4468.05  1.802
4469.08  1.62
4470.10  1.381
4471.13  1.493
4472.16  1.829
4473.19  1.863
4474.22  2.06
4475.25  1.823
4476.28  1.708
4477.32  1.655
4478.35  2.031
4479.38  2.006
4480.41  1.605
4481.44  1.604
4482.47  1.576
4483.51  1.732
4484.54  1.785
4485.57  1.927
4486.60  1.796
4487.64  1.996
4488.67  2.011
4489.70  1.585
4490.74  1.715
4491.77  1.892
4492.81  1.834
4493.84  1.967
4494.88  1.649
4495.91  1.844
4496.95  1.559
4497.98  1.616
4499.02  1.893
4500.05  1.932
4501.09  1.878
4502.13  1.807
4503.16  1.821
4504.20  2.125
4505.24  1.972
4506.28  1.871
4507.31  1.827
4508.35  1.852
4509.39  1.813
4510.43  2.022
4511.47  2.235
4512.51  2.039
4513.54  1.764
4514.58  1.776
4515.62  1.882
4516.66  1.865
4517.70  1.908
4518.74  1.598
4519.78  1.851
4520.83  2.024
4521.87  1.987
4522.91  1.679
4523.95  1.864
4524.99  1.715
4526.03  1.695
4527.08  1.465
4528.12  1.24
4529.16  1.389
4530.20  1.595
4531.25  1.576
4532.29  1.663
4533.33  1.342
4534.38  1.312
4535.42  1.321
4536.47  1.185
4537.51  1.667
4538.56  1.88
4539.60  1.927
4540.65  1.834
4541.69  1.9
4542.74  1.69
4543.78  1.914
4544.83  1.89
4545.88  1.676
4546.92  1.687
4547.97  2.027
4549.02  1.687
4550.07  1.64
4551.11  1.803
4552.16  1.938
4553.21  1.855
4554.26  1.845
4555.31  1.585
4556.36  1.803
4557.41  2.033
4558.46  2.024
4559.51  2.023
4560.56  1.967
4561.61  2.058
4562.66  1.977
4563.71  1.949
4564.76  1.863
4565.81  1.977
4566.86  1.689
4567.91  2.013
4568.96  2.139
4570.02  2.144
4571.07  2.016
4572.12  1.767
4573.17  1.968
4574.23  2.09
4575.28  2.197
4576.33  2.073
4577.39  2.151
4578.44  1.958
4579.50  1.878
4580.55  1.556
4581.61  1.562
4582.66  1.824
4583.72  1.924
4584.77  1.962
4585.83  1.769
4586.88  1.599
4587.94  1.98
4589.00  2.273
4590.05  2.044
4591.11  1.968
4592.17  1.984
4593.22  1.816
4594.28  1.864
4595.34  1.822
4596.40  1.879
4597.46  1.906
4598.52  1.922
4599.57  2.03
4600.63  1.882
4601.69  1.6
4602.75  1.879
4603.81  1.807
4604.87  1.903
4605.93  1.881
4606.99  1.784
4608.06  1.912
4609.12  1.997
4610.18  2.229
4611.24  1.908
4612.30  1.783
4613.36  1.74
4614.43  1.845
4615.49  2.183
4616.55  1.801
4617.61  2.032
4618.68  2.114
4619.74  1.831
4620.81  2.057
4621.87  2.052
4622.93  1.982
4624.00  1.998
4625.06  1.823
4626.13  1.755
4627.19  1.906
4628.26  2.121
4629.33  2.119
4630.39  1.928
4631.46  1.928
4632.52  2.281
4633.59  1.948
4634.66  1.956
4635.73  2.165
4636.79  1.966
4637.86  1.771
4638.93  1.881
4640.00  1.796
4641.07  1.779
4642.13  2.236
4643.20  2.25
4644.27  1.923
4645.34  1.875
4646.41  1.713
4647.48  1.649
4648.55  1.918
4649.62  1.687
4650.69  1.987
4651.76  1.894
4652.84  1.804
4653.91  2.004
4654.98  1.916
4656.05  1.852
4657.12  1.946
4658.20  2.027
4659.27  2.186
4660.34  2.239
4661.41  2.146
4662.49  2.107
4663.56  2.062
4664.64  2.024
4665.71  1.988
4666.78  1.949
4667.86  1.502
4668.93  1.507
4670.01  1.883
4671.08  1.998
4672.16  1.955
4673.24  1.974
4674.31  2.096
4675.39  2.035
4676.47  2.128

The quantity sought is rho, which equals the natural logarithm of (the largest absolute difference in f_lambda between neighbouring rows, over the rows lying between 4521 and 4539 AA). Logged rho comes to -0.73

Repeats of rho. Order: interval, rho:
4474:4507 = -0.85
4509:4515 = -1.29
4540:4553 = -1.08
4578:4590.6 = -0.96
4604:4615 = -1.14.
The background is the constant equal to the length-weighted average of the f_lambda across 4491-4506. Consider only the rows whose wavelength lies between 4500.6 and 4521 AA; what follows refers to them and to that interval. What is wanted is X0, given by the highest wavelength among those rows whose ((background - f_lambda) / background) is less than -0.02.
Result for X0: 4520.83 AA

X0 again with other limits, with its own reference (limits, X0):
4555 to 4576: 4575.28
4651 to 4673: 4672.16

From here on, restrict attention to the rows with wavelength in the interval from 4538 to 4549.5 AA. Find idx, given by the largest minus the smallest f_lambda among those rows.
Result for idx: 0.35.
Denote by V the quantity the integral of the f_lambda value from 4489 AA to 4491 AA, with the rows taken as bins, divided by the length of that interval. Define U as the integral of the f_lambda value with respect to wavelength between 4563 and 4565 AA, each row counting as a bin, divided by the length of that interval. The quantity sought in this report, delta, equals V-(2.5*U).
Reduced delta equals -3.13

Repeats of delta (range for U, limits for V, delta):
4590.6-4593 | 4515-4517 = -3.03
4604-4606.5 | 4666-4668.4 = -2.94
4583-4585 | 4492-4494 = -2.94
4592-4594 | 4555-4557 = -2.99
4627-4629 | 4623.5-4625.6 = -3.18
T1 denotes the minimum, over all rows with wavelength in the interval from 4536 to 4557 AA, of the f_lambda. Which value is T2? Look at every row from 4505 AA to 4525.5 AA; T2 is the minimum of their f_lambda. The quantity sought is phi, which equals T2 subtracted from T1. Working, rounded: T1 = 1.185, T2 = 1.598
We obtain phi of -0.41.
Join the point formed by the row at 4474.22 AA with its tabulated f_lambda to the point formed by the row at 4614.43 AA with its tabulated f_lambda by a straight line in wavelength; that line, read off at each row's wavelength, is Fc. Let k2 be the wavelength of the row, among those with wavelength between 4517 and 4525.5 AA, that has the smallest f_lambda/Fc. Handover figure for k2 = 4518.74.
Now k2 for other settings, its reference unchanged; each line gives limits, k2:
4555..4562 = 4555.31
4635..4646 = 4637.86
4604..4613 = 4606.99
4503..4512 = 4503.16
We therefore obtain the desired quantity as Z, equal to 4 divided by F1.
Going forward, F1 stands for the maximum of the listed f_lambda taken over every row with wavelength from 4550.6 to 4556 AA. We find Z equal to 2.06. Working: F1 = 1.938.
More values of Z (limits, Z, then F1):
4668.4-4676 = 1.91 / 2.096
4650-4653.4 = 2.01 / 1.987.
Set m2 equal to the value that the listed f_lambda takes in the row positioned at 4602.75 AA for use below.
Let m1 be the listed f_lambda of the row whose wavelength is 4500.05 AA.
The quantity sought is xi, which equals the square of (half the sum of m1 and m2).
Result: 3.63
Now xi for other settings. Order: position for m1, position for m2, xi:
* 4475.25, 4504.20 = 3.90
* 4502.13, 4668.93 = 2.75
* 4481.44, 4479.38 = 3.26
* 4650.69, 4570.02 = 4.27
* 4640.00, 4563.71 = 3.51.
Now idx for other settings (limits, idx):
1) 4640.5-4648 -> 0.60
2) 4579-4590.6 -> 0.72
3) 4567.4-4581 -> 0.64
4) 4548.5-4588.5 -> 0.64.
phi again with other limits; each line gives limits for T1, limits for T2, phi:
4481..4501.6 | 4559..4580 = -0.13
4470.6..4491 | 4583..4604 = -0.11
